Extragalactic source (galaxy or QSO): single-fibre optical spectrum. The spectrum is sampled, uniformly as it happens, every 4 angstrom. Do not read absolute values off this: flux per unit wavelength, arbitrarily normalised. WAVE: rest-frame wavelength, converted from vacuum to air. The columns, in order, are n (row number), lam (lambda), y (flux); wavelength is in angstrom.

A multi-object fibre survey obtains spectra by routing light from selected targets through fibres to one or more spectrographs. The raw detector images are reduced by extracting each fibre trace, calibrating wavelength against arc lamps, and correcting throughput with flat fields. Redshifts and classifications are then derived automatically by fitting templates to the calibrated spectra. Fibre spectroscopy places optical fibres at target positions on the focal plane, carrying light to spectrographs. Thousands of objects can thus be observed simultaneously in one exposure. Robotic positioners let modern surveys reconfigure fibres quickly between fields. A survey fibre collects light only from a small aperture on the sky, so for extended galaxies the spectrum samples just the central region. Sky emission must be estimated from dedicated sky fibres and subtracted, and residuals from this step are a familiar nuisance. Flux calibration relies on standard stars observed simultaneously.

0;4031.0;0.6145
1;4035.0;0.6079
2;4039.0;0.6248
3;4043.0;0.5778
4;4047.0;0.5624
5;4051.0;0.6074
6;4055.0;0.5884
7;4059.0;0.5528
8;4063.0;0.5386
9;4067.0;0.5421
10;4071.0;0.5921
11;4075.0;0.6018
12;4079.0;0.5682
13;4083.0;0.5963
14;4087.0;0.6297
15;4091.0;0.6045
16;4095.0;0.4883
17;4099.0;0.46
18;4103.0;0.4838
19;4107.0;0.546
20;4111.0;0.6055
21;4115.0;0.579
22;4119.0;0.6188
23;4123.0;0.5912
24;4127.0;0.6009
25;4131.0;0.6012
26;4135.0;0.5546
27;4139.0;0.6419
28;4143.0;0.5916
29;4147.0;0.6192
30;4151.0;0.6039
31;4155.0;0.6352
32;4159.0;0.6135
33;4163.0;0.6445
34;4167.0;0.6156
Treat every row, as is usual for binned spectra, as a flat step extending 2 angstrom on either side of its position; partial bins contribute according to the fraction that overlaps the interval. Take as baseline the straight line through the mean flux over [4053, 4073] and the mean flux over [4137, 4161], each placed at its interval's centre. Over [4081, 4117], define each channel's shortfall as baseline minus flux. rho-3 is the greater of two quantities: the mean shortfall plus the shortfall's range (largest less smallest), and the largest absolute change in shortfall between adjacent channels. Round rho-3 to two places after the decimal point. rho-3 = 0.21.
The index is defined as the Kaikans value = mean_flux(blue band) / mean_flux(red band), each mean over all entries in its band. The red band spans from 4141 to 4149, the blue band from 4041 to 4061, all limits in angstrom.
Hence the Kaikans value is 0.95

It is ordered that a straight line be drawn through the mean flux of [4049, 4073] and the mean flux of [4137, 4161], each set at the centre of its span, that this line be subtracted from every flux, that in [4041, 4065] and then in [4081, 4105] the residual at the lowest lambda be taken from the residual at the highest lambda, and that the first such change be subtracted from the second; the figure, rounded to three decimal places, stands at -0.073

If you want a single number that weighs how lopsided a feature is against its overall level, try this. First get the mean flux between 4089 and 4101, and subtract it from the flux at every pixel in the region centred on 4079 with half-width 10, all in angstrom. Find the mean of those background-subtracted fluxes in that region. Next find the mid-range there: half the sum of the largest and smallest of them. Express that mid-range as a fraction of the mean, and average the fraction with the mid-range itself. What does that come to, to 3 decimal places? 0.549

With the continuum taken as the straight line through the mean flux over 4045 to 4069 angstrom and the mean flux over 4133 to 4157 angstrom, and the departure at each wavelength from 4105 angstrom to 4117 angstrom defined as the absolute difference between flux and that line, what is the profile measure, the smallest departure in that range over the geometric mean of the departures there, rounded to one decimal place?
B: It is 0.7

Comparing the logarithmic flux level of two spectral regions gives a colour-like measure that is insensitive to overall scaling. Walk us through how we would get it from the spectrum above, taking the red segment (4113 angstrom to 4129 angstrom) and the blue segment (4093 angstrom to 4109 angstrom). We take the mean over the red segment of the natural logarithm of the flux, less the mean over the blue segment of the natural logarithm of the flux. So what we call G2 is 0.19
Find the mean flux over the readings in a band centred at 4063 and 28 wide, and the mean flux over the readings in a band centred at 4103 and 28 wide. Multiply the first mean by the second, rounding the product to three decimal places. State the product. 0.309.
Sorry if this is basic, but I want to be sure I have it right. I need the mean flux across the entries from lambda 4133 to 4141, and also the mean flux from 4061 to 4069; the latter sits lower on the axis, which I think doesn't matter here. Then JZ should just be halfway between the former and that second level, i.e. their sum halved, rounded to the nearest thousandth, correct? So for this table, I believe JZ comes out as 0.569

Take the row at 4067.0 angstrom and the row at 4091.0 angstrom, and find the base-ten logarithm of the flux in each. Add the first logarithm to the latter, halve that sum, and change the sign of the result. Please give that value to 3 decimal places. 0.242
